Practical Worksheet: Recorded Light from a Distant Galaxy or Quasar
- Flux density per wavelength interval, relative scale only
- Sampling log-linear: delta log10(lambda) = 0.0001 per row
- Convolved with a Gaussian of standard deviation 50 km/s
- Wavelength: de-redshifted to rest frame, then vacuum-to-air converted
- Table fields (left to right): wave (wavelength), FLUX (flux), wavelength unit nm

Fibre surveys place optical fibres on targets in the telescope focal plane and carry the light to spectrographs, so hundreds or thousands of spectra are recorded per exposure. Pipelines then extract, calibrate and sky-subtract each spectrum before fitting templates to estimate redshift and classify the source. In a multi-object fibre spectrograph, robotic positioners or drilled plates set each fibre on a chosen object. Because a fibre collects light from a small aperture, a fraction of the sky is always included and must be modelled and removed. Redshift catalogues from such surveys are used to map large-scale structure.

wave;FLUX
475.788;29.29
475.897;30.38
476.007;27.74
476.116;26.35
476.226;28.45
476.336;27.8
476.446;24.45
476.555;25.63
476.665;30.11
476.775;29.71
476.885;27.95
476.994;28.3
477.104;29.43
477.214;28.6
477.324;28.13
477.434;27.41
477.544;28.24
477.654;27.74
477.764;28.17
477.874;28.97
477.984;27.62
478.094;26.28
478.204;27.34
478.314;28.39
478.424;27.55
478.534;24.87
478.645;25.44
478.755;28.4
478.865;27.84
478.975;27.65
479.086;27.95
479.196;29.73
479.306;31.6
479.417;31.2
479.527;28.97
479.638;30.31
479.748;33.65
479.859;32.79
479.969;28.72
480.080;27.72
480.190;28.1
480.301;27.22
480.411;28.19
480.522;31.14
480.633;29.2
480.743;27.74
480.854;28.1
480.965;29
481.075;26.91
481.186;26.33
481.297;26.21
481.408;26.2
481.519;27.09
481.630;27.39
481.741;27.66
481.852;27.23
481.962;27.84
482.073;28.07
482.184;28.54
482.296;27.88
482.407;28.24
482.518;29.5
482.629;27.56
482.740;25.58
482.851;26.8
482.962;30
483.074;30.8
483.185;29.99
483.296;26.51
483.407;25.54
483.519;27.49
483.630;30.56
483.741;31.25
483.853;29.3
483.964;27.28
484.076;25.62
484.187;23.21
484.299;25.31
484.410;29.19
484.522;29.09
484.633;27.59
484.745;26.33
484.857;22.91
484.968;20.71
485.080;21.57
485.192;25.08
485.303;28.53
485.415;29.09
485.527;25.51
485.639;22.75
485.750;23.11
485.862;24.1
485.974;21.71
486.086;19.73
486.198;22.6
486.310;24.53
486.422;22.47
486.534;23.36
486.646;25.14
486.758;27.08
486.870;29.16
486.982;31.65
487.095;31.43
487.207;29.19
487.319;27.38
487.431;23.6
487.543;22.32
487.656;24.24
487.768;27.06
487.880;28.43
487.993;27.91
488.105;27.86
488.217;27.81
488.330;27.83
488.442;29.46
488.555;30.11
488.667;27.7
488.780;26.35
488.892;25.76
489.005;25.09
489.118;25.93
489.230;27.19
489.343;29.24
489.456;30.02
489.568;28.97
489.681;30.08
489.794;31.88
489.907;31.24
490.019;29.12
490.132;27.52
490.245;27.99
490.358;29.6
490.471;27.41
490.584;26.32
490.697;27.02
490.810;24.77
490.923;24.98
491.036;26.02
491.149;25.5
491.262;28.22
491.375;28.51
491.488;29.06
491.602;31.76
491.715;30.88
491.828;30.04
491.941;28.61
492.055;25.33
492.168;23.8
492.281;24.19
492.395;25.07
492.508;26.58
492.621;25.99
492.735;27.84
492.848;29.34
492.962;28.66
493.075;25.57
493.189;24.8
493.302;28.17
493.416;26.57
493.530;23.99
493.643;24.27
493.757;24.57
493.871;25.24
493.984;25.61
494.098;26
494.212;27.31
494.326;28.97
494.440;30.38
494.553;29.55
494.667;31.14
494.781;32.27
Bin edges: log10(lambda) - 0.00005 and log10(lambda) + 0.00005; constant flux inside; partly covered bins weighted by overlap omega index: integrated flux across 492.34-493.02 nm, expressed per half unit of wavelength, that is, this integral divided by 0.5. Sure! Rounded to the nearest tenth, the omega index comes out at 37.1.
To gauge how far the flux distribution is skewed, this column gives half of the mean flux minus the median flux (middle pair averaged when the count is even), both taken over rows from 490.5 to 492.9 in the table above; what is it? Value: 0.28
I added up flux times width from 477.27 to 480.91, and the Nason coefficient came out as 104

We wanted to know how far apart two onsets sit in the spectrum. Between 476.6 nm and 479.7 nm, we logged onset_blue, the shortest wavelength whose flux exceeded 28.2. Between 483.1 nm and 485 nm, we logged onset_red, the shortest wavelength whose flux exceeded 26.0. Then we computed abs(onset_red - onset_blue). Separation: 6.52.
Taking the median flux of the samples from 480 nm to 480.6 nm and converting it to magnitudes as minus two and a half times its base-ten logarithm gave -3.62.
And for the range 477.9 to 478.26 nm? -3.59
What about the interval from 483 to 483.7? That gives -3.65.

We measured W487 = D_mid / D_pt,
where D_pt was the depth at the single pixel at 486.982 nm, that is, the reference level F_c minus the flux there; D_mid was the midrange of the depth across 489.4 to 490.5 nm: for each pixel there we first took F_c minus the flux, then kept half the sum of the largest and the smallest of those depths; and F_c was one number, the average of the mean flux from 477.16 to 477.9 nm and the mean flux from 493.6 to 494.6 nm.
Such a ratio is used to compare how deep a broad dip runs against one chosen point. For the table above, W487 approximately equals 1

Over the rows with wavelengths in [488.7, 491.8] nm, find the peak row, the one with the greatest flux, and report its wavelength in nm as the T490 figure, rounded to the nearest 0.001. 489.794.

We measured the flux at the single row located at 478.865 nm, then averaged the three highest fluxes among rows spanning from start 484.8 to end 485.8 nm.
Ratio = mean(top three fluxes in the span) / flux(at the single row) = 1.00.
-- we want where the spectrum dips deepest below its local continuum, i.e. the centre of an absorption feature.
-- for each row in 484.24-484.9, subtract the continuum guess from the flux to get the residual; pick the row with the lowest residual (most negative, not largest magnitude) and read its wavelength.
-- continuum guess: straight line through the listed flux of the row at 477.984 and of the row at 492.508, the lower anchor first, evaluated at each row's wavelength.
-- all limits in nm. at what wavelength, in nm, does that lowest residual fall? 484.857 nm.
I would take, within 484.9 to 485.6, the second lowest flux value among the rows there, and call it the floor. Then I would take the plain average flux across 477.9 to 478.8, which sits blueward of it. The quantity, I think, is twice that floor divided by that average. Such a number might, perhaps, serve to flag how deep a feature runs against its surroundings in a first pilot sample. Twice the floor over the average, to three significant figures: 1.60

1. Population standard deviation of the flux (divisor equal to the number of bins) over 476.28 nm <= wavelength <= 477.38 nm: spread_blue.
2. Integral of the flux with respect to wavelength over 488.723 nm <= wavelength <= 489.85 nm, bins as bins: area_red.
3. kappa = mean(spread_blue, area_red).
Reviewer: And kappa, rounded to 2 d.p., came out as 16.64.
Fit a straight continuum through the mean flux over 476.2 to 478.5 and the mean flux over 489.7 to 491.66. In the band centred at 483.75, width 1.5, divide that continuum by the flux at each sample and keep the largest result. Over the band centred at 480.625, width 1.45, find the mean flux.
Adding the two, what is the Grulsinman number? 29.3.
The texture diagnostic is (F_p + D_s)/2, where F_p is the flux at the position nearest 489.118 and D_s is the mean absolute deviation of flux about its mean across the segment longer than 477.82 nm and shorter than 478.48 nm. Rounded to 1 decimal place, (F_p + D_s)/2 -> 13.3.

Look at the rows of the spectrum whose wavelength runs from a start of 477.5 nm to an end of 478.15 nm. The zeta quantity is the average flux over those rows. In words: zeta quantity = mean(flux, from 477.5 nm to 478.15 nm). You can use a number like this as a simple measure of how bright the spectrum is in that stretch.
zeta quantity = 27.8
